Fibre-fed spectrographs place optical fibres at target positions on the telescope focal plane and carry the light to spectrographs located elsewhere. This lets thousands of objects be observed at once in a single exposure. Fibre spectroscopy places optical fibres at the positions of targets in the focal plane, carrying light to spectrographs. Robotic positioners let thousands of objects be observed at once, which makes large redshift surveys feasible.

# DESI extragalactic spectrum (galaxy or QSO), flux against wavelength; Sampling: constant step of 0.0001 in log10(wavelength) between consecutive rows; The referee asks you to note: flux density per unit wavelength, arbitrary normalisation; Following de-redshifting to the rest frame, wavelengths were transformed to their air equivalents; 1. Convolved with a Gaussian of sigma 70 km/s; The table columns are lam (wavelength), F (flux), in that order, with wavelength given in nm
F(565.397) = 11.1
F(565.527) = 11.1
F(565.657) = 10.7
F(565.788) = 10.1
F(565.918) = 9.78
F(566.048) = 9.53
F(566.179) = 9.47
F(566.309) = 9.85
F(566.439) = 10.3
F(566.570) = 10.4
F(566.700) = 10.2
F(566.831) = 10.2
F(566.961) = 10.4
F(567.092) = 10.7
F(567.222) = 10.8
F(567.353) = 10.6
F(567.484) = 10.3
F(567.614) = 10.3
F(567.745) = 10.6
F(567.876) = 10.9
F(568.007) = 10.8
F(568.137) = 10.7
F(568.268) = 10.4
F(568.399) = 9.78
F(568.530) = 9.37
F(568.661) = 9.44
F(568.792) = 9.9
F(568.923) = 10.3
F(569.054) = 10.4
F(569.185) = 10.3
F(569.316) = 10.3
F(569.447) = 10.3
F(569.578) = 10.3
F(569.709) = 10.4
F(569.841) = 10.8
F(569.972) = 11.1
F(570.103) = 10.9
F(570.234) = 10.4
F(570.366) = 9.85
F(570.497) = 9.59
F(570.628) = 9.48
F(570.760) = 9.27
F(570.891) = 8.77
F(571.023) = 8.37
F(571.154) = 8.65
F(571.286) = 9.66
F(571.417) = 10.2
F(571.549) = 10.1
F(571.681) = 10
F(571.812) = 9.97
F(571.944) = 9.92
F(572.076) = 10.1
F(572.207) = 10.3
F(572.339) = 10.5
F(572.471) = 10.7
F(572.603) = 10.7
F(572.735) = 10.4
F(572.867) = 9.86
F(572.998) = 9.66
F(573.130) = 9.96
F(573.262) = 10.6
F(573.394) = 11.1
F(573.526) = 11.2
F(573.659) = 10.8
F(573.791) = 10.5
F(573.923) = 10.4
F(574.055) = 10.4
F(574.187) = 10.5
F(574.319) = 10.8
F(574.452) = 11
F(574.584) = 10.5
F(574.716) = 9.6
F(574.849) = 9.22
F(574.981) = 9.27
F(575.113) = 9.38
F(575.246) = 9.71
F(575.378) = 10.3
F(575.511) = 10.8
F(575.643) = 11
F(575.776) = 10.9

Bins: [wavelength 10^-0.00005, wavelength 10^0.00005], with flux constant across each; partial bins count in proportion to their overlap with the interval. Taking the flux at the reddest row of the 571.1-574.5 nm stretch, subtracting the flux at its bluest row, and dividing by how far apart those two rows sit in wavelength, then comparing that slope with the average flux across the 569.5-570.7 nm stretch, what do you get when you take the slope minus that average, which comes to -9.6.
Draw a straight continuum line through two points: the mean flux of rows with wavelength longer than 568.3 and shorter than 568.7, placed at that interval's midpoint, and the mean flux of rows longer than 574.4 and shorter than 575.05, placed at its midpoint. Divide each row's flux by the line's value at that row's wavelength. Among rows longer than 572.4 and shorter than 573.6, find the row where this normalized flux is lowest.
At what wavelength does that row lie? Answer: 572.998 nm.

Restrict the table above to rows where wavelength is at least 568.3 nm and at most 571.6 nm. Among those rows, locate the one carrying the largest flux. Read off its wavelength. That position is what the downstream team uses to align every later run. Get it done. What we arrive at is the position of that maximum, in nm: 569.972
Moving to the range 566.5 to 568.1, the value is 567.876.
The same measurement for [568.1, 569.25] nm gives 568.137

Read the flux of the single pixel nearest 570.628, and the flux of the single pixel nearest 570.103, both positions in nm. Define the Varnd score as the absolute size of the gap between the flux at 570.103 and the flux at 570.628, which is 1.42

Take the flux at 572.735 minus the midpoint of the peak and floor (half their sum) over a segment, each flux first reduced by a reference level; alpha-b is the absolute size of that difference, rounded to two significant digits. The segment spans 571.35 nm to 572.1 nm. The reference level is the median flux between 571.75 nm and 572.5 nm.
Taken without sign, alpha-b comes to 0.34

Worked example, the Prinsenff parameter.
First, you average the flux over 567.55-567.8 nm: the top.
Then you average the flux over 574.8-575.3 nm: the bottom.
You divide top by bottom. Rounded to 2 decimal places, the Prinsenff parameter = 1.11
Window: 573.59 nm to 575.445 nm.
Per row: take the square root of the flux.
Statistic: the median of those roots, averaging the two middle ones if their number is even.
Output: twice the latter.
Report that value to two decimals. 6.45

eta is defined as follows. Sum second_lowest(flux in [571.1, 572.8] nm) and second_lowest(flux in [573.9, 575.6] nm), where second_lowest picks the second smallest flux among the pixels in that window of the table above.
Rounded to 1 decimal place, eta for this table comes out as 18.9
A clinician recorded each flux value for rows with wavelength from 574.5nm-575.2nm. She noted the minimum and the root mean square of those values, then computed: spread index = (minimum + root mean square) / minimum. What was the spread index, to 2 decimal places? 2.04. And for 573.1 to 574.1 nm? 2.07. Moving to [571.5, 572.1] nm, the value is 2.01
